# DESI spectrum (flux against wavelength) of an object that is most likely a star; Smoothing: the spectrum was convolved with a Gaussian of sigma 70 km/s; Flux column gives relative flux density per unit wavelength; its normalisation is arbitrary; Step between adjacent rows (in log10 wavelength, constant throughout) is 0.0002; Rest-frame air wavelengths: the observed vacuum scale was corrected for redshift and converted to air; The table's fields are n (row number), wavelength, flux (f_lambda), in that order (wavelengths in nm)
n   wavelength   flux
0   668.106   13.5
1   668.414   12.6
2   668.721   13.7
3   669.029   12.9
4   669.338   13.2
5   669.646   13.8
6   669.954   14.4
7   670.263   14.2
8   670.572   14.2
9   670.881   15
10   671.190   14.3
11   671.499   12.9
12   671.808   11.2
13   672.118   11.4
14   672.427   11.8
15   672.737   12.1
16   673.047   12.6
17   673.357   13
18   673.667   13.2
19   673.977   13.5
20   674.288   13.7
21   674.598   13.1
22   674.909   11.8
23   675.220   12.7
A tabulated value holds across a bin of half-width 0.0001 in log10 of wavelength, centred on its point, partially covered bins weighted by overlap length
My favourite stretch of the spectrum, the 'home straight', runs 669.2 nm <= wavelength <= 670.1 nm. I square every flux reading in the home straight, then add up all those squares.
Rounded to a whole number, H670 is 572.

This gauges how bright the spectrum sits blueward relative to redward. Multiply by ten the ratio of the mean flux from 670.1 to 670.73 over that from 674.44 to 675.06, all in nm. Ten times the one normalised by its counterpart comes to 11.4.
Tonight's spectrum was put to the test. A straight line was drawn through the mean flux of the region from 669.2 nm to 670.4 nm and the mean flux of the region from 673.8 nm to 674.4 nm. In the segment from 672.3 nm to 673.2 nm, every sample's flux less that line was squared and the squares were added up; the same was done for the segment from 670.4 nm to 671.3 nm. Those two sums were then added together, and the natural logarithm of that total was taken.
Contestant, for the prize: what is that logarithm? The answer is 2.2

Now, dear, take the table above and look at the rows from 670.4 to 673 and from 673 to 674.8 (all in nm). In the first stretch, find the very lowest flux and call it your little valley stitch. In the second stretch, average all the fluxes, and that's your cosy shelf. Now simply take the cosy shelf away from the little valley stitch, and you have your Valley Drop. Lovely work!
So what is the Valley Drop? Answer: -2.0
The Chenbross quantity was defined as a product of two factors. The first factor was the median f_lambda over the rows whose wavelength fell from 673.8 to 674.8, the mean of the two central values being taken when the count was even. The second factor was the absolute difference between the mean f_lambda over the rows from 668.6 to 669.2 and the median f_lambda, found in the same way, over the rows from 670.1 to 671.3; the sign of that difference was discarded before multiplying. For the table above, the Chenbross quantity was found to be 13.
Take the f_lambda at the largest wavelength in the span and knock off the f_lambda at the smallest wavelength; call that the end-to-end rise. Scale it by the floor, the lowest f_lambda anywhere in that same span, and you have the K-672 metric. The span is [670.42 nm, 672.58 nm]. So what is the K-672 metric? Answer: -0.21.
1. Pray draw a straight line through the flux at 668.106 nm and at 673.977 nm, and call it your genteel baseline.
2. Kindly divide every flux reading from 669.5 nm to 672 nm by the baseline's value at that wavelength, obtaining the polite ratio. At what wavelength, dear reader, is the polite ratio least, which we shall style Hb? 671.808 nm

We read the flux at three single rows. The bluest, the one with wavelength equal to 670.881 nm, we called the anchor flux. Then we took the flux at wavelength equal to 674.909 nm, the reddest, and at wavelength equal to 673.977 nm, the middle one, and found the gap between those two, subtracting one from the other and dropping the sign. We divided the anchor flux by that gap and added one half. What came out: 9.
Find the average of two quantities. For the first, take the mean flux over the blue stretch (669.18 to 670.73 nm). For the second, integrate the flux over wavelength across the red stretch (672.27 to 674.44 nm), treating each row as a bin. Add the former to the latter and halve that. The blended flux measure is 21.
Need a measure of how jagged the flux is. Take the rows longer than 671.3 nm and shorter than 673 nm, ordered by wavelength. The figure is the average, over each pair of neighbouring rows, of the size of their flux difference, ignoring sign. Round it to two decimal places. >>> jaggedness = 0.65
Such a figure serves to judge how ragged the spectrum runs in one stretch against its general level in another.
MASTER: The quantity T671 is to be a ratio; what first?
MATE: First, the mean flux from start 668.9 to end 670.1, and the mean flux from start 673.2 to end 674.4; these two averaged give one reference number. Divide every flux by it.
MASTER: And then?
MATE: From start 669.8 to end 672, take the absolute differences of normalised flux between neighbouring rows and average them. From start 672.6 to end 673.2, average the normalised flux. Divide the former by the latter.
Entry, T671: 0.065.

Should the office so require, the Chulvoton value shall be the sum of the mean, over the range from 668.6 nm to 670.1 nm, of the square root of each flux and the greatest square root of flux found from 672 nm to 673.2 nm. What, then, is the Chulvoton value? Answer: 7.24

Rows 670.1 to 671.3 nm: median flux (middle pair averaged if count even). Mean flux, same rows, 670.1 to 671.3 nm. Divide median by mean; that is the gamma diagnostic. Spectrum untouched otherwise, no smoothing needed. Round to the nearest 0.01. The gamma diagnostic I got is 0.99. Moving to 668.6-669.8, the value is 1.00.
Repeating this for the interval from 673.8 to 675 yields 1.02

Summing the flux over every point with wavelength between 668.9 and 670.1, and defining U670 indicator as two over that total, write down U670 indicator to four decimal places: 0.0368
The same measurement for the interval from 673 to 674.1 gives 0.0382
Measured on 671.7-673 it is 0.0430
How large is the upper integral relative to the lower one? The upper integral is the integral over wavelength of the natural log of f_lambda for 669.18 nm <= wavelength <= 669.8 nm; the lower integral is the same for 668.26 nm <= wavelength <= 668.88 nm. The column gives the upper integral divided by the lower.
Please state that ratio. 1.01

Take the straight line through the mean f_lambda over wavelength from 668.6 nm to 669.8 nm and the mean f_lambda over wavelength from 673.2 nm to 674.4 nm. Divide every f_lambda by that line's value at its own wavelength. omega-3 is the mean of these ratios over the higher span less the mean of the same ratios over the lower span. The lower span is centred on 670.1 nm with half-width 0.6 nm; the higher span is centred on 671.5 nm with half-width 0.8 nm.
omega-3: -0.088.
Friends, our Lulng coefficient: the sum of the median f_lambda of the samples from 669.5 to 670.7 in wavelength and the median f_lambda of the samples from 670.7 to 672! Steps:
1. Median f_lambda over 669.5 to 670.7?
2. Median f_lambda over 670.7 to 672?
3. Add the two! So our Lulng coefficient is 27.8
